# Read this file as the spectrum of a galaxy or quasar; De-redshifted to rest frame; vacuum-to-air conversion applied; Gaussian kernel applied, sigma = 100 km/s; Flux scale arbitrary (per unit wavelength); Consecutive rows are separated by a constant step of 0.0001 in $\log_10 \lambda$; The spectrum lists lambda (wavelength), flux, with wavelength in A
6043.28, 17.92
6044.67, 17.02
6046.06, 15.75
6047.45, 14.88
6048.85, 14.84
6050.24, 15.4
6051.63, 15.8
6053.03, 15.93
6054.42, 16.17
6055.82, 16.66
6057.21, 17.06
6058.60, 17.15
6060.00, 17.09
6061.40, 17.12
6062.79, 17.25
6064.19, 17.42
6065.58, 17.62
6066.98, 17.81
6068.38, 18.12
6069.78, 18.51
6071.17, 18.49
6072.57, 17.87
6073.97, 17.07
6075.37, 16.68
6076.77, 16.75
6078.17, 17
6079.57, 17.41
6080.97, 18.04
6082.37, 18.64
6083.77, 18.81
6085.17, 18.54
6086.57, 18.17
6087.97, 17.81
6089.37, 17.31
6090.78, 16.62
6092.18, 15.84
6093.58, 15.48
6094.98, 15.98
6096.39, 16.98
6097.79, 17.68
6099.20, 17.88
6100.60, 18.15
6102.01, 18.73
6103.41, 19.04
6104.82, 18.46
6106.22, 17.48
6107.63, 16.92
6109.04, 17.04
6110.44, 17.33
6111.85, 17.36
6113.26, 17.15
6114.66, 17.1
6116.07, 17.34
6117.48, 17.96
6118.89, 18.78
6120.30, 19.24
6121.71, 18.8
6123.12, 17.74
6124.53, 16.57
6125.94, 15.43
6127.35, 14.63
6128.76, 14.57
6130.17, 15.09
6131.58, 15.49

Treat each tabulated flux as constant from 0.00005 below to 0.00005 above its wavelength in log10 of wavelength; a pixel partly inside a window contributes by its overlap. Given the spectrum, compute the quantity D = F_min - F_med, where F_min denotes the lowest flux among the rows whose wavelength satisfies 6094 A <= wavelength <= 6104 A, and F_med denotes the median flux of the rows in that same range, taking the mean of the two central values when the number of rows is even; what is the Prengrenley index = -1.9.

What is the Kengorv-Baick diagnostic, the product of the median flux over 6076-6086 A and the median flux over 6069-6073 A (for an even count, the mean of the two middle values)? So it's 334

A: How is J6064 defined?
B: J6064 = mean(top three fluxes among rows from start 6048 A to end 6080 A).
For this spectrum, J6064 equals 18.4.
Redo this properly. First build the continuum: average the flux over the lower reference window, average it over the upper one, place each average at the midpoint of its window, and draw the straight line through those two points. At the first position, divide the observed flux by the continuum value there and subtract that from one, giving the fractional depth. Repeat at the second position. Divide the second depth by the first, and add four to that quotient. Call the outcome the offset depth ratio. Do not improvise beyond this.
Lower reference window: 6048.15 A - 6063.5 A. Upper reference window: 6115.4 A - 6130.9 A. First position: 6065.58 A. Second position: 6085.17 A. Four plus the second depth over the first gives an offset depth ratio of 5.7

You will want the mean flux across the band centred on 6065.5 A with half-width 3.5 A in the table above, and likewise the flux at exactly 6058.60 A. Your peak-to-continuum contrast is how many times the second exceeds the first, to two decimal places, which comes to 0.97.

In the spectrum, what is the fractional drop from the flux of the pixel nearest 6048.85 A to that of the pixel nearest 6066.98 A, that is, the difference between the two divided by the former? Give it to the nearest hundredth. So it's -0.20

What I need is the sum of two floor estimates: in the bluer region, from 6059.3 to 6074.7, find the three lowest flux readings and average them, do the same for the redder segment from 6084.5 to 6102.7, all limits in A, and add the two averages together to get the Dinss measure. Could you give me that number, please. 32.9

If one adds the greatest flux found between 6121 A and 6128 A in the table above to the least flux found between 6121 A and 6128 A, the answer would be 33.4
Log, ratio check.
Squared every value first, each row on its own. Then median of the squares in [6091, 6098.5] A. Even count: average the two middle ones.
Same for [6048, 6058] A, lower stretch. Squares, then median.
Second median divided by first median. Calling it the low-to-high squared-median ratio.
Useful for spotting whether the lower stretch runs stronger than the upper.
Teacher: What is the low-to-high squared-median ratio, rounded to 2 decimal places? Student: 0.99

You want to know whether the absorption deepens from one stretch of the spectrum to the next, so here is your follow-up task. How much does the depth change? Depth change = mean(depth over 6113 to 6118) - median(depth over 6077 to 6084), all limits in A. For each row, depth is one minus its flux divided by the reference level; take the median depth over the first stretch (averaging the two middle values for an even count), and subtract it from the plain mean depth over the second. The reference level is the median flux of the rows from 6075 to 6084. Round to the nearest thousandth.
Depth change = 0.037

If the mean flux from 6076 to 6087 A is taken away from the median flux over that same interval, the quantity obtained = 0.2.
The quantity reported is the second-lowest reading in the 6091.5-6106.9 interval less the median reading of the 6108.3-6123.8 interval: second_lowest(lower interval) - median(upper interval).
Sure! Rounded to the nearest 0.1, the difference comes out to -1.5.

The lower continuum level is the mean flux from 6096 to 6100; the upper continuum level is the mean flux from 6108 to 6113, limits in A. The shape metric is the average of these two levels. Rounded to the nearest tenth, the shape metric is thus 17.4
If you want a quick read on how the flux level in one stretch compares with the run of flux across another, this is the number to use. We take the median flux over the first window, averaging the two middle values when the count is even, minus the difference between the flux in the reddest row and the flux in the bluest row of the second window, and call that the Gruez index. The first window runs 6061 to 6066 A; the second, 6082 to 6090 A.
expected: 18.7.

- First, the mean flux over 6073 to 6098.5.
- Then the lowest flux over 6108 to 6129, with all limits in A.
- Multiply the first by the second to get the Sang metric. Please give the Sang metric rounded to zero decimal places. 252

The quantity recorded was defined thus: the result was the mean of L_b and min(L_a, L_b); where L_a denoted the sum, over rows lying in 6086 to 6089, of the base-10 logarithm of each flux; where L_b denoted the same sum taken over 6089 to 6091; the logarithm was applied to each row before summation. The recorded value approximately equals 2.46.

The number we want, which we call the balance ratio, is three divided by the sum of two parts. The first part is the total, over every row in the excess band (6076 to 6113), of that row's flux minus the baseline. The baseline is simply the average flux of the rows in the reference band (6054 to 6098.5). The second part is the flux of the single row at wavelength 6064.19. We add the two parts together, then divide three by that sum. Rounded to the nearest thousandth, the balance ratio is 0.138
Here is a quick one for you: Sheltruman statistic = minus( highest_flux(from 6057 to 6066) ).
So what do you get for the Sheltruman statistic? -17.6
